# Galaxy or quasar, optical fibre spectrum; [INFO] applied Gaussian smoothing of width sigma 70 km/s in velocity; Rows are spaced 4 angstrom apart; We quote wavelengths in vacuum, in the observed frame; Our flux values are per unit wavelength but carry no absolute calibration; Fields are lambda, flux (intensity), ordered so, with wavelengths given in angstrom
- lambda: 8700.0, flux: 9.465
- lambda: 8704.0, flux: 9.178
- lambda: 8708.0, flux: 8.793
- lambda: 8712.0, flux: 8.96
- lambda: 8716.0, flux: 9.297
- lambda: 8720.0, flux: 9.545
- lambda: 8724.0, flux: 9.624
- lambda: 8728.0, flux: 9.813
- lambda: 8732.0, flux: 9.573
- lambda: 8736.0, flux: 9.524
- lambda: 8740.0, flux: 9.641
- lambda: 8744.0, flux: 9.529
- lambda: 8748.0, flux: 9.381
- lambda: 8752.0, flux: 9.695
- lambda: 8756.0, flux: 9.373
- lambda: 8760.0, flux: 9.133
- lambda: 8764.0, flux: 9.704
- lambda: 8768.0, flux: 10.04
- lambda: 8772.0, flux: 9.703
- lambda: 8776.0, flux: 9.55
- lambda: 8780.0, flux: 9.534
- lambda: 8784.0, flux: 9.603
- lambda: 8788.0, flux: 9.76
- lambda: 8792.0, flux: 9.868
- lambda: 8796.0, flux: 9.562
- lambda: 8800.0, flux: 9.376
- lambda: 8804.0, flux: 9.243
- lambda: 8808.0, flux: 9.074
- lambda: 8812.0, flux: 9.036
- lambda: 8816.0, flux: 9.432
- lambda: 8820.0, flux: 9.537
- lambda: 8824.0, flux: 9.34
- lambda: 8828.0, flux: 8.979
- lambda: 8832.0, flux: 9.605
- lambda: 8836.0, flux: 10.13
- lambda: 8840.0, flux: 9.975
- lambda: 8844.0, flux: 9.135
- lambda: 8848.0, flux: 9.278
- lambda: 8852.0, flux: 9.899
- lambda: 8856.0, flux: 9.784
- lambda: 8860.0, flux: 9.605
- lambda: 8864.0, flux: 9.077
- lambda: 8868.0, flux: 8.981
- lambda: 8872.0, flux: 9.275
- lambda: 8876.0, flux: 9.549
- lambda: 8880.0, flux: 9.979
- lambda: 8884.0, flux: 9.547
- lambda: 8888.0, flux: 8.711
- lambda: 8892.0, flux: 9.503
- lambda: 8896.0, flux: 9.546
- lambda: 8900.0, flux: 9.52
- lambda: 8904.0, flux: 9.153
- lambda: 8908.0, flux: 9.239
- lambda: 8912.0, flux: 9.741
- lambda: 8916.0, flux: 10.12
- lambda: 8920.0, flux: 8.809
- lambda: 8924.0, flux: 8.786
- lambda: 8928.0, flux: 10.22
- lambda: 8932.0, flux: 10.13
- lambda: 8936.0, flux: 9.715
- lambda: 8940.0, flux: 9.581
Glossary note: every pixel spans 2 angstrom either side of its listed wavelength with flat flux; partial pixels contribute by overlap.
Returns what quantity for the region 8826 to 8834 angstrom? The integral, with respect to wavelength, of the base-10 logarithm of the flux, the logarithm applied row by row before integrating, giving 7.74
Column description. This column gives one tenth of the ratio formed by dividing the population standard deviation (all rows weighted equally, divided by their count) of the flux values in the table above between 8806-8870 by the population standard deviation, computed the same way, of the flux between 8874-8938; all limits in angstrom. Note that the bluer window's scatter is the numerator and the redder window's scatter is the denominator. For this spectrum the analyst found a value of 0.0788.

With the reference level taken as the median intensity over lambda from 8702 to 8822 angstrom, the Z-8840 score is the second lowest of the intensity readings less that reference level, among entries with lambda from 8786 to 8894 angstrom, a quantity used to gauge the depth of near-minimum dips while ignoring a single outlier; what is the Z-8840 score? -0.56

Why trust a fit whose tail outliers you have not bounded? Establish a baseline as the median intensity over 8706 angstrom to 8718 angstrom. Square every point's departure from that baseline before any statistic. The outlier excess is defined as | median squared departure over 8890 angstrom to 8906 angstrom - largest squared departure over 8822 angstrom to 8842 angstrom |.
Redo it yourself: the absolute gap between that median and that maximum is 1.1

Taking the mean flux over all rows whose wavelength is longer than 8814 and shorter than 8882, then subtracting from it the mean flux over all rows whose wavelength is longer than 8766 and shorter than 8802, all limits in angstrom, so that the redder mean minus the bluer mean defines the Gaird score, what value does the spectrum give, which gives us -0.163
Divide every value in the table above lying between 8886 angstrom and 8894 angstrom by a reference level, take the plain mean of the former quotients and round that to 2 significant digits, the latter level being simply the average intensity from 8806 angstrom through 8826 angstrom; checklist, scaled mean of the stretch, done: 0.98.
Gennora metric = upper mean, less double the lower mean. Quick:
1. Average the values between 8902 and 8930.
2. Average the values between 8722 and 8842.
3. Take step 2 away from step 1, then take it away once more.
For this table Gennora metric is -9.65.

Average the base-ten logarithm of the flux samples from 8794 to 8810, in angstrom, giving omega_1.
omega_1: 0.969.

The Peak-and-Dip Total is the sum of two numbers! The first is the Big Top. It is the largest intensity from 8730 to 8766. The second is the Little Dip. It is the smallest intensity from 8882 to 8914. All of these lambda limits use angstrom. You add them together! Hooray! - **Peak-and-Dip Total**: 18.4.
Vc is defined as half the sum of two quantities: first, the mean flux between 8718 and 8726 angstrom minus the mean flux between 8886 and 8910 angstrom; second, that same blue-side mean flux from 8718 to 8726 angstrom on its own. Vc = 4.9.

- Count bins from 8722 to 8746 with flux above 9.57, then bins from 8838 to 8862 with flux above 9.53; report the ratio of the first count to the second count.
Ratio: 1.0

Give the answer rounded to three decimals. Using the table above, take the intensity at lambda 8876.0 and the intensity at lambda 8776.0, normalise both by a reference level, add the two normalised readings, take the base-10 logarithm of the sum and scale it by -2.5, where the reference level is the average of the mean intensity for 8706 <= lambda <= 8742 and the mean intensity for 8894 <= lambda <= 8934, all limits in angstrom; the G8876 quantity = -0.761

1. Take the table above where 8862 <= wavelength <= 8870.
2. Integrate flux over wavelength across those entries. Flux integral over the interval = 72.2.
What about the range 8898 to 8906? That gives 74.7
